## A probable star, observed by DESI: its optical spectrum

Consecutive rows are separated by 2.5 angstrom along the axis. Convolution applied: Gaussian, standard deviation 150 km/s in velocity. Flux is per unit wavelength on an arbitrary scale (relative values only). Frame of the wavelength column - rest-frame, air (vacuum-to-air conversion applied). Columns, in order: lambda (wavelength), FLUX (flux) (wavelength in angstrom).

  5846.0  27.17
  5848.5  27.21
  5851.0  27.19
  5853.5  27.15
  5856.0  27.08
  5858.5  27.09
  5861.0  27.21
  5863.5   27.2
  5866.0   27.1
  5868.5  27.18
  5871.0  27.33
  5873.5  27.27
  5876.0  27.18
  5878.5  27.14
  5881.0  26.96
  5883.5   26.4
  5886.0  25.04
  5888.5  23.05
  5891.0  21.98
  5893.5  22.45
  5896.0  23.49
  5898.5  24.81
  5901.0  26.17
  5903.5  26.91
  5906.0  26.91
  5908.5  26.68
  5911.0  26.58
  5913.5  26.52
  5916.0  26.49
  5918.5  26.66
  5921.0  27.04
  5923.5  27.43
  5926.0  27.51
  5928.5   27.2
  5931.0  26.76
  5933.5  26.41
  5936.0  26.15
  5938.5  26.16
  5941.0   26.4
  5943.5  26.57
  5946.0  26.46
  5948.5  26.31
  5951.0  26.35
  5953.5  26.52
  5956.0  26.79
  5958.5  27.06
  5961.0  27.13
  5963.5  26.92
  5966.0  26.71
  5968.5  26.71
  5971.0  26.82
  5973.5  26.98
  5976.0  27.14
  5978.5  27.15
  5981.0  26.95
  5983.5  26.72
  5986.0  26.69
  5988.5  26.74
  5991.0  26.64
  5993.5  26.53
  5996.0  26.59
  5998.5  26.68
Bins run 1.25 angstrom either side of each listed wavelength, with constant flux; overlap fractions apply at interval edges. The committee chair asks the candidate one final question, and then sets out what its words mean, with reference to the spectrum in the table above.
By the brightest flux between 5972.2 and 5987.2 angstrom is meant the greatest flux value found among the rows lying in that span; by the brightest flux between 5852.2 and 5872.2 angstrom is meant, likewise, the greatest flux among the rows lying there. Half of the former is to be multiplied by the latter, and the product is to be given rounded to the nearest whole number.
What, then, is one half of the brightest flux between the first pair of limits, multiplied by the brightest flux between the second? 371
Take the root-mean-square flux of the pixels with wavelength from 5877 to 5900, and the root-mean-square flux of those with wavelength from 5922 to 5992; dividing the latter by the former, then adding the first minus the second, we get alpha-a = -1.0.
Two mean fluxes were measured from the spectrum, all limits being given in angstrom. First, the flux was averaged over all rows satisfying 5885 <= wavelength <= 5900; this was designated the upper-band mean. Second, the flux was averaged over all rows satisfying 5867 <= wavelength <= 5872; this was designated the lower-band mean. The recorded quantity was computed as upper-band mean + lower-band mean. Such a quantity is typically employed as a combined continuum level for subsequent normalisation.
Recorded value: 50.7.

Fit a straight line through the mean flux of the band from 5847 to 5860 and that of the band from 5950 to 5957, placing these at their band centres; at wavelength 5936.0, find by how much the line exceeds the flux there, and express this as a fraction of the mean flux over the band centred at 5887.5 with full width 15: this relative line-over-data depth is 0.021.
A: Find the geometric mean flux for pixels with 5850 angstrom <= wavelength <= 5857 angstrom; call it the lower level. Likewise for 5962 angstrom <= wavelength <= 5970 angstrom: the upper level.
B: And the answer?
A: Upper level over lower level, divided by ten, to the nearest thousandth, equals 0.099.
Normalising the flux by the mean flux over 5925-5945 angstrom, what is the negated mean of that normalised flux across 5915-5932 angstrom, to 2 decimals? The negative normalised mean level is -1.01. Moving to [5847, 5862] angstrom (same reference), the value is -1.02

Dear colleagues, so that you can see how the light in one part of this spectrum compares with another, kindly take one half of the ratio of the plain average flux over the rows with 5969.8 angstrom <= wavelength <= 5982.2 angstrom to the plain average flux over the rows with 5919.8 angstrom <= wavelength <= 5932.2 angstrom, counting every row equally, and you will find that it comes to 0.497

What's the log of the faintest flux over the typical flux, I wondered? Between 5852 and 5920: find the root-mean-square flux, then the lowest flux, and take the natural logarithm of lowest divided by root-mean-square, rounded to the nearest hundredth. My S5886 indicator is -0.18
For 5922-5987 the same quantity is -0.02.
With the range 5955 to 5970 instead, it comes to -0.01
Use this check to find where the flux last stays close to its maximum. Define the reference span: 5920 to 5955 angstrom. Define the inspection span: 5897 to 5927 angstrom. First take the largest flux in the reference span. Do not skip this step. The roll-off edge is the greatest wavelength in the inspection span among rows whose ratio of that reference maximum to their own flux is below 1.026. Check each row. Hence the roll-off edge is 5926.0 angstrom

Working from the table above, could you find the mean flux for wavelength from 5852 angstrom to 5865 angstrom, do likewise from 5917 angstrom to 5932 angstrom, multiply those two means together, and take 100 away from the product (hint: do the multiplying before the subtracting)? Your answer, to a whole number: 636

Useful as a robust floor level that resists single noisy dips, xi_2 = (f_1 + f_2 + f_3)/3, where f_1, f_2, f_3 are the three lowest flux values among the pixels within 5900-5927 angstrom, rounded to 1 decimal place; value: 26.4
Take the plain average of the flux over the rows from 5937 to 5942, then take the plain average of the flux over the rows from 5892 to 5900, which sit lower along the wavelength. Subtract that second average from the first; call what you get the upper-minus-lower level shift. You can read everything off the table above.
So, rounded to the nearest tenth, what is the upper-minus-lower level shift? 2.7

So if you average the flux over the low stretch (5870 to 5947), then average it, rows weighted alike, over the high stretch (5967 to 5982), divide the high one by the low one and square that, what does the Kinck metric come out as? 1.06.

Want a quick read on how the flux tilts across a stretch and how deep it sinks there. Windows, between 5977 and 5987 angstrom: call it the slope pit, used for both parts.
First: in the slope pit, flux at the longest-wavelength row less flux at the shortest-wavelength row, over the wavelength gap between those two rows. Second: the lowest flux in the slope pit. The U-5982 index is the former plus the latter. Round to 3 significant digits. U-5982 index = 26.6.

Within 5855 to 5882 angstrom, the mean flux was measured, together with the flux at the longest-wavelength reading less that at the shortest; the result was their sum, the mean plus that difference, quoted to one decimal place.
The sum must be 27.0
